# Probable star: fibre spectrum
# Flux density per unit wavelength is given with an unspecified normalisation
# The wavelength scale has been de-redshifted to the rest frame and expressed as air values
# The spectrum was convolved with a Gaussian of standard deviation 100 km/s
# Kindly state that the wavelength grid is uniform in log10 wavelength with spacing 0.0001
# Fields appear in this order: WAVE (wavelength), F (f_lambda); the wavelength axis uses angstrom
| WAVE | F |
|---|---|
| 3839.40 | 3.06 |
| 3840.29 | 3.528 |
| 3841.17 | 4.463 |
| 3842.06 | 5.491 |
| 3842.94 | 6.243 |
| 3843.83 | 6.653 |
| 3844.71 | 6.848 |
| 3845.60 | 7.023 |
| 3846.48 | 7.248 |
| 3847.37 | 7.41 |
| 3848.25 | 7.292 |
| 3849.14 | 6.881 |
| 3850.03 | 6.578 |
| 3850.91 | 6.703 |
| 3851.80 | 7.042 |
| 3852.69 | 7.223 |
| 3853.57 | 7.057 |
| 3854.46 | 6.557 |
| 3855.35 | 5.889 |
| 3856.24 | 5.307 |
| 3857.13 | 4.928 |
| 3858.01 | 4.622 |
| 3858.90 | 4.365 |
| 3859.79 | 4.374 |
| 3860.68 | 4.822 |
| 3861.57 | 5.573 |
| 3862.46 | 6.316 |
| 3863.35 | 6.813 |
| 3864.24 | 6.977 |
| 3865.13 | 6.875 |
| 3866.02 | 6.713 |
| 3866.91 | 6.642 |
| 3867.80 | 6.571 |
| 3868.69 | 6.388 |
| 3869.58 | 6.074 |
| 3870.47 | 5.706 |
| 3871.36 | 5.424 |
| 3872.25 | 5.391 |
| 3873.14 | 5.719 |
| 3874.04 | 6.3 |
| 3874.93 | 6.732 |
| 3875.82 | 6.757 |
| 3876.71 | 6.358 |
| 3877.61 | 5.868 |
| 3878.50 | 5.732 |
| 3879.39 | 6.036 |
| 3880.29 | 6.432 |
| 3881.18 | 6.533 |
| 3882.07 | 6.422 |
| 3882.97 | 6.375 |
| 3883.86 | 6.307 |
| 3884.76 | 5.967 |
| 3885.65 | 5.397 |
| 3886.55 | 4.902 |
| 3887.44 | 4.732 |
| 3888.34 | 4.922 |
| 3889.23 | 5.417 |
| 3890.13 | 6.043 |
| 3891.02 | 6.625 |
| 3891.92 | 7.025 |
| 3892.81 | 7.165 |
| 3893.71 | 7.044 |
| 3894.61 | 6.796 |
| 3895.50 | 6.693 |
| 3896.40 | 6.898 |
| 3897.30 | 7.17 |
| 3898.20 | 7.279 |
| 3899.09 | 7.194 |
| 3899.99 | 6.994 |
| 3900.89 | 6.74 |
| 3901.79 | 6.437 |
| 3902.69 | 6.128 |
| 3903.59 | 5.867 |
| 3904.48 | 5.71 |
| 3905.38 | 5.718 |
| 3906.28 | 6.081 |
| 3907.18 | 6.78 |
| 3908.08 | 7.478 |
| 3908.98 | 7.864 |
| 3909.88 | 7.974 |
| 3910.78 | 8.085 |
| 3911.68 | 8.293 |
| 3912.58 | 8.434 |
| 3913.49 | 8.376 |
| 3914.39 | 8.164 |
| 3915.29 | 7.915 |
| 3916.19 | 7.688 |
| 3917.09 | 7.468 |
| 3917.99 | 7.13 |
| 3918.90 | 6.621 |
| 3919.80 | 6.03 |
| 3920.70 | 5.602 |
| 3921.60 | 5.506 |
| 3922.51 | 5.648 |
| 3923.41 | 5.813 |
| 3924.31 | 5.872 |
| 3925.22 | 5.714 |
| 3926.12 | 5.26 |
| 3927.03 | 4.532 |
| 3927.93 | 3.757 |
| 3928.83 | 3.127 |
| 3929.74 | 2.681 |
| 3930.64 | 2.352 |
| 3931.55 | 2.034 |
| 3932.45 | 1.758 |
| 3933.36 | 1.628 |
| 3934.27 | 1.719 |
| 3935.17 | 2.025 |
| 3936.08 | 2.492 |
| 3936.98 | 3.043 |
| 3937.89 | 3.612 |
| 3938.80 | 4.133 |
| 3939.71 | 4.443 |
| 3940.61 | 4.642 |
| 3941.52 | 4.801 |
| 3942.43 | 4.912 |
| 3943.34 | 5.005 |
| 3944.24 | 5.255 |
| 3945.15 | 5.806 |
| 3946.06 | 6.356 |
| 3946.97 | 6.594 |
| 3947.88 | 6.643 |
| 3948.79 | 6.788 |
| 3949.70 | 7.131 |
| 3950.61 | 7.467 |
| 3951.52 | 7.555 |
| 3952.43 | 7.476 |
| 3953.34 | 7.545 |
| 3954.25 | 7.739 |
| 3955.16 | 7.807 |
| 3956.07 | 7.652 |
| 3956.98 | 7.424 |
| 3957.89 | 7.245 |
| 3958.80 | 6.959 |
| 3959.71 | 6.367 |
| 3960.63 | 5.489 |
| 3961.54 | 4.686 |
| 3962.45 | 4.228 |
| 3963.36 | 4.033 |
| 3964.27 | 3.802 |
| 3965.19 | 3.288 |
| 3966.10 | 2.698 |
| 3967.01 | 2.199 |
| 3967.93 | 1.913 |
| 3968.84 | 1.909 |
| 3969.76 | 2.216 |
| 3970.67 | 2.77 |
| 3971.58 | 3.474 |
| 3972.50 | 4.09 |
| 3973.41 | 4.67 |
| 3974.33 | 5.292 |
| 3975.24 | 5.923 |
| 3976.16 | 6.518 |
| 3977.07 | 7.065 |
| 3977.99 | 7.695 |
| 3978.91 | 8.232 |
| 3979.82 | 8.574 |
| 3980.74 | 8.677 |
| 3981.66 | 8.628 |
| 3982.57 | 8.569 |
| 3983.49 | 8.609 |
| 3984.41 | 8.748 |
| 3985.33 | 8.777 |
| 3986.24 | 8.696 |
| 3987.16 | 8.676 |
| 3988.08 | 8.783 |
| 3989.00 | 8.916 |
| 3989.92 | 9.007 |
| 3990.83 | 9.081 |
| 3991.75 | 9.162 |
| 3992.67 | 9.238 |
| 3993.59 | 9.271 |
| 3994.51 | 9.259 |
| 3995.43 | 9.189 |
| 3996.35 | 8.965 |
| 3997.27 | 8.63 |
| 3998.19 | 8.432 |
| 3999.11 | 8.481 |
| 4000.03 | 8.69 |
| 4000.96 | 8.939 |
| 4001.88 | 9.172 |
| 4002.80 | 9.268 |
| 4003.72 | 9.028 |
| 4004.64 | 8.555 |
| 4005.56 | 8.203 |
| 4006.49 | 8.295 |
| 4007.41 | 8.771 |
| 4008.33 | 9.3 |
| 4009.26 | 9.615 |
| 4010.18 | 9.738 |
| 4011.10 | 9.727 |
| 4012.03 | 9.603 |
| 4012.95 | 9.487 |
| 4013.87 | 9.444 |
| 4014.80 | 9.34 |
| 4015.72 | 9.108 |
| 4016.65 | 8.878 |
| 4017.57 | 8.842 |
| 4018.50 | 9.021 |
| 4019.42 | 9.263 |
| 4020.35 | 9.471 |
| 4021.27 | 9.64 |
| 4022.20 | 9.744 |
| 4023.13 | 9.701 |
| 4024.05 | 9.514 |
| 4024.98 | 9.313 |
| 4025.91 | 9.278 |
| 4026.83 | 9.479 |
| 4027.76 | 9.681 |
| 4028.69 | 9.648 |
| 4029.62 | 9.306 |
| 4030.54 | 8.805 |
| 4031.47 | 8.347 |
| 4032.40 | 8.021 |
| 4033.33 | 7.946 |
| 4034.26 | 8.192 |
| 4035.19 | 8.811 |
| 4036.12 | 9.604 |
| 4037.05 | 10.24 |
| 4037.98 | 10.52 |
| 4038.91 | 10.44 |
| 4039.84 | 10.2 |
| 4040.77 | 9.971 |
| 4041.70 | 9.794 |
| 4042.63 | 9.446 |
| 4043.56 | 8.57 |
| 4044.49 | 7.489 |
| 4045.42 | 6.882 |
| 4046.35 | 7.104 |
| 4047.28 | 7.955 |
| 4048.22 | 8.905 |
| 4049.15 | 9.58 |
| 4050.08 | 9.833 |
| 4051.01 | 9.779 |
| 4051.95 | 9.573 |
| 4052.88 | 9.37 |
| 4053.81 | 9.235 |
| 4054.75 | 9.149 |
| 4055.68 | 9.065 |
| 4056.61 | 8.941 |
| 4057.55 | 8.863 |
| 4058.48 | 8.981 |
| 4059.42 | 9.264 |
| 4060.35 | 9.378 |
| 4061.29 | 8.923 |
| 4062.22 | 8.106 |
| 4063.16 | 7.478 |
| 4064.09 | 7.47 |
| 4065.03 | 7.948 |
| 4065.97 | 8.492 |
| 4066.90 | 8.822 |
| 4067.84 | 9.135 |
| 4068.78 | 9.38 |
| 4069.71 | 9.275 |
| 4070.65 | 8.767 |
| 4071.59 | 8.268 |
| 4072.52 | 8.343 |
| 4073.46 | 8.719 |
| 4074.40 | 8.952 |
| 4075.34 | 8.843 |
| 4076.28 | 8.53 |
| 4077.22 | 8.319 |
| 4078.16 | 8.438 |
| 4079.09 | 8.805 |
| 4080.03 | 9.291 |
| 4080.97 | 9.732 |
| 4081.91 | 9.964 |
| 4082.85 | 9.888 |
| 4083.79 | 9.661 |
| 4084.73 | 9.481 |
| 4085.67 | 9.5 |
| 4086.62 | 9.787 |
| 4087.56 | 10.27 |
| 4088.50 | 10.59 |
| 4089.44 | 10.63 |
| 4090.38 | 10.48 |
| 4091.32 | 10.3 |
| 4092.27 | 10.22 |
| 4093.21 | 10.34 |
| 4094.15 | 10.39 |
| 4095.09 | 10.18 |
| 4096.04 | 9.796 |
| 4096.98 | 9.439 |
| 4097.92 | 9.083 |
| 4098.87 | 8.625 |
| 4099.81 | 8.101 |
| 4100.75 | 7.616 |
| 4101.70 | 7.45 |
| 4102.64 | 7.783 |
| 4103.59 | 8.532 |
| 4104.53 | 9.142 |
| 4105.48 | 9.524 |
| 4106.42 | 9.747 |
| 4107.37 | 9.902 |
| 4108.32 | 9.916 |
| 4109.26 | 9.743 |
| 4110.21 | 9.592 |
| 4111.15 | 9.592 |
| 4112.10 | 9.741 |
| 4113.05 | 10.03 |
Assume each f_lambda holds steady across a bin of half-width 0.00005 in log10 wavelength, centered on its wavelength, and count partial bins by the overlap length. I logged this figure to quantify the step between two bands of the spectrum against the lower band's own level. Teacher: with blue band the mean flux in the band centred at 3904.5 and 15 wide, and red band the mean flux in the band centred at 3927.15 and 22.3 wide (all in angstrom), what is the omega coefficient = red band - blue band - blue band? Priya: -9.5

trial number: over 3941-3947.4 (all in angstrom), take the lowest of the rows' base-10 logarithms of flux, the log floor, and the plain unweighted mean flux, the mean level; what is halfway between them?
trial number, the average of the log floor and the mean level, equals 3.1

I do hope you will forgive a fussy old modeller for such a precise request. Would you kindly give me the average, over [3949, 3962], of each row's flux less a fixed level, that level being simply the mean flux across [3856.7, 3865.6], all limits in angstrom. 1.5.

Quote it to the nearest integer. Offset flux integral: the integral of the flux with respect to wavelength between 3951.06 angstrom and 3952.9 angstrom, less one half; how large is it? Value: 13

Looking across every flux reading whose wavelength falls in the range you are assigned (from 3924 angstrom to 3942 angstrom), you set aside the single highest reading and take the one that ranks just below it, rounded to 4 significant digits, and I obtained 5.714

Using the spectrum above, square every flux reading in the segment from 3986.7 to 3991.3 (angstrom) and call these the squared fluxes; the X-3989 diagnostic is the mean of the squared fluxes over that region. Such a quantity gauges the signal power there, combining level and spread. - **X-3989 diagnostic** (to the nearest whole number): 79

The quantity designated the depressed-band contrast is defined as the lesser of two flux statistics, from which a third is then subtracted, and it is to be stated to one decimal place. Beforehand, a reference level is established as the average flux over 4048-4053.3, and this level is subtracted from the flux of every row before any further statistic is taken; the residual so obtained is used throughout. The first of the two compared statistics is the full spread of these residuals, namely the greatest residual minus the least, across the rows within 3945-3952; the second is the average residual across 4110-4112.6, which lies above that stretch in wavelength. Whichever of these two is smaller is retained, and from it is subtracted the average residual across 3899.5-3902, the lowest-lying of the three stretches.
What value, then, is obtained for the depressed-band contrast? 2.9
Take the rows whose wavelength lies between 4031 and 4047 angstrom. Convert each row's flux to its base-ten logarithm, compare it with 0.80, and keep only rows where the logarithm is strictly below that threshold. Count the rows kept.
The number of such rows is 0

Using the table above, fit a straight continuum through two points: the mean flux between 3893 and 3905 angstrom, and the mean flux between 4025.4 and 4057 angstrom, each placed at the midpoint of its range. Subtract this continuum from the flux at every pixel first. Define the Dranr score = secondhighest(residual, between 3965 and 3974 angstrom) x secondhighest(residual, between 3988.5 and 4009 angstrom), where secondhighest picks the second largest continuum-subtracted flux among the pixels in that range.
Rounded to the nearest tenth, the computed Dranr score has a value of -3.7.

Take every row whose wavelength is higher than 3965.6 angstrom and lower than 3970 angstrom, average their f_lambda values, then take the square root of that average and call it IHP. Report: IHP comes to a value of 1.48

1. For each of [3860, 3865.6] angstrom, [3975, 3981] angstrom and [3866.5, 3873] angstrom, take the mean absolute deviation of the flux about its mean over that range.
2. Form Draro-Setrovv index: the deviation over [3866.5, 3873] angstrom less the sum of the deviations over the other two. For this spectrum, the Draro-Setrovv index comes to -1.1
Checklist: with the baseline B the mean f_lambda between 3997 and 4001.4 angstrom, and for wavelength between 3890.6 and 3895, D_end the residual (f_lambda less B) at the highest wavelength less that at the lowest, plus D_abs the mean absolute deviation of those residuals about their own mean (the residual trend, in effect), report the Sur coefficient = 0.3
